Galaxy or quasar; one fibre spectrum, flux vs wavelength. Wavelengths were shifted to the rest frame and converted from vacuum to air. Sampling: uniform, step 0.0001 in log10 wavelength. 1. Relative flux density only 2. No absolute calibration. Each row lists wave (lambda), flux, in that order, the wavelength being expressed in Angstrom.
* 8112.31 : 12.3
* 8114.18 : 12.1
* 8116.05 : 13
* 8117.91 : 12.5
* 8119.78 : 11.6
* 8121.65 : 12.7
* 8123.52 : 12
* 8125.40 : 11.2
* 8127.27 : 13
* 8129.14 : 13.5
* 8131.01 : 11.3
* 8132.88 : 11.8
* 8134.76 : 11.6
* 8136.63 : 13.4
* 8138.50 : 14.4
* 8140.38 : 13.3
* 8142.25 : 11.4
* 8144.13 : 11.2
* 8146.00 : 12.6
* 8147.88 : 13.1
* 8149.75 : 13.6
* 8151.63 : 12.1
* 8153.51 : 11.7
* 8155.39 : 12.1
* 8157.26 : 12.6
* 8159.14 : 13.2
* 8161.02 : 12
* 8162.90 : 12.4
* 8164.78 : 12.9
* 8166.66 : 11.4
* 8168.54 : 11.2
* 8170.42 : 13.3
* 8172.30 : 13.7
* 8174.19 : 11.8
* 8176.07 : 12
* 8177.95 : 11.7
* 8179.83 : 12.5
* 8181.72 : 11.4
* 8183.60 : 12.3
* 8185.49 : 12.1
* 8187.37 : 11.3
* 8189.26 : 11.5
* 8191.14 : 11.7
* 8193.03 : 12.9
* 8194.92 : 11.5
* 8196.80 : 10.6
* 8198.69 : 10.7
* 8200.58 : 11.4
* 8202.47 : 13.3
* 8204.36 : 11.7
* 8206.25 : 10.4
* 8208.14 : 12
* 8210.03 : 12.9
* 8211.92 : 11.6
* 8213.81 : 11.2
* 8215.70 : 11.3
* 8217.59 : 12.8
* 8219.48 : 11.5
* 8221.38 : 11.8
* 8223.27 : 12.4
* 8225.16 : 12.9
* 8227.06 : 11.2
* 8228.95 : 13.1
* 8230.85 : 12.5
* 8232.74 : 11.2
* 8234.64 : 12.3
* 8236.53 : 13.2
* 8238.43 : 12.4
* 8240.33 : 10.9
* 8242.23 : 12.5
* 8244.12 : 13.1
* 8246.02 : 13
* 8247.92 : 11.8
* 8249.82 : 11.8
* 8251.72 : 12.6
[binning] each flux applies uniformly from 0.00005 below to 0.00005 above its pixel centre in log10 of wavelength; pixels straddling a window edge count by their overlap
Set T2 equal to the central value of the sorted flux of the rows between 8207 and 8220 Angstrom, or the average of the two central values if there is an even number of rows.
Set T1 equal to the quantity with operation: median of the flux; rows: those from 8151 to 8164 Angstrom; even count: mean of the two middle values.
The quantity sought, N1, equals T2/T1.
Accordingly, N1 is 0.96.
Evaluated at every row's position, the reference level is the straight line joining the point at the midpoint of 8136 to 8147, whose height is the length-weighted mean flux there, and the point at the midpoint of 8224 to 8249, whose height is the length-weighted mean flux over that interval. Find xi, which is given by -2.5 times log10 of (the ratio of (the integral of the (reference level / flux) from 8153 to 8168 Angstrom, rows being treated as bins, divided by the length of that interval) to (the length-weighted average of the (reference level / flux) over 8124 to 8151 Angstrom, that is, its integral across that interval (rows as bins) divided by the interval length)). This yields -0.008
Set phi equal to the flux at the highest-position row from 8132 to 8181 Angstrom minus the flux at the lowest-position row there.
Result 0.7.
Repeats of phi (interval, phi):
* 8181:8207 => -1.0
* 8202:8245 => -0.2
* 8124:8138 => 2.2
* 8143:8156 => 0.9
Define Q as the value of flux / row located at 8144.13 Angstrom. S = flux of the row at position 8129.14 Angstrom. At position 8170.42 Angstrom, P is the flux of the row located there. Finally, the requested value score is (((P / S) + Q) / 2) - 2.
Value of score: 4.09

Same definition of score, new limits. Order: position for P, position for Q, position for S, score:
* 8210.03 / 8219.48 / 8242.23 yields 4.27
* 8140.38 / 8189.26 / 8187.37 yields 4.34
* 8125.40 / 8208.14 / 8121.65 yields 4.44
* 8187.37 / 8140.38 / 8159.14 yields 5.08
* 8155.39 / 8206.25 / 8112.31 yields 3.69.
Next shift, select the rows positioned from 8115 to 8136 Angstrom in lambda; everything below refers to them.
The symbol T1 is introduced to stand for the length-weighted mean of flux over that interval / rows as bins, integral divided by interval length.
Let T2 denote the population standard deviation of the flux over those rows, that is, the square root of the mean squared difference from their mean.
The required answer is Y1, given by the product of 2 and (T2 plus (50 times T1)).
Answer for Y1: 1223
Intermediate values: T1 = 12.2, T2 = 0.74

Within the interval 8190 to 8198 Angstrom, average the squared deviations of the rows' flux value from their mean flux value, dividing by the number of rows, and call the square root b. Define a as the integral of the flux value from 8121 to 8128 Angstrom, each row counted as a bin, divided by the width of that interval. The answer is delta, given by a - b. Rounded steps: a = 12.2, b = 0.82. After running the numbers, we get 11.3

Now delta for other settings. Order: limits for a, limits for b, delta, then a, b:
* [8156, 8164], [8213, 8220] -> 11.9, 12.5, 0.64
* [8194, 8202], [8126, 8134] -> 10.3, 11.2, 0.89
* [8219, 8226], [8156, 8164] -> 11.7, 12.2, 0.43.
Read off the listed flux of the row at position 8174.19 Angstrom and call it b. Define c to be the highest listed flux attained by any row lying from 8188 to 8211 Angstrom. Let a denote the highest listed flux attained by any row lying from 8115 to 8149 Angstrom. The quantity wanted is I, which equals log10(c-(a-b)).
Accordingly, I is 1.03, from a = 14.4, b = 11.8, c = 13.3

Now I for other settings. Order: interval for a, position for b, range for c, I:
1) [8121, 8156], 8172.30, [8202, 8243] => 1.10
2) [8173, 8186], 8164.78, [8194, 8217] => 1.14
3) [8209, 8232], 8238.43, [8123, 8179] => 1.14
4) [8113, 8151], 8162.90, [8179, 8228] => 1.05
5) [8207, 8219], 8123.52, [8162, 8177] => 1.11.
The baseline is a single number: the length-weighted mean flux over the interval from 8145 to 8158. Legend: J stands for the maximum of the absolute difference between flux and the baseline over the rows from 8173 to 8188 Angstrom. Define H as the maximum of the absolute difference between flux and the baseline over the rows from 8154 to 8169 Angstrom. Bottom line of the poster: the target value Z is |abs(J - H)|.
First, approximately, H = 1.34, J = 1.2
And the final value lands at 0.1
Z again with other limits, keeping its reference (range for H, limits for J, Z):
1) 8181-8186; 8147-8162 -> 0.1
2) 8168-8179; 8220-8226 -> 0.6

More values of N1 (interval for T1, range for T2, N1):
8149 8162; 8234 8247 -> 1.03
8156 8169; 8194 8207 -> 0.92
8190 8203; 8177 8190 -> 1.02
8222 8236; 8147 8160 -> 1.02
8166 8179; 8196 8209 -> 0.97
